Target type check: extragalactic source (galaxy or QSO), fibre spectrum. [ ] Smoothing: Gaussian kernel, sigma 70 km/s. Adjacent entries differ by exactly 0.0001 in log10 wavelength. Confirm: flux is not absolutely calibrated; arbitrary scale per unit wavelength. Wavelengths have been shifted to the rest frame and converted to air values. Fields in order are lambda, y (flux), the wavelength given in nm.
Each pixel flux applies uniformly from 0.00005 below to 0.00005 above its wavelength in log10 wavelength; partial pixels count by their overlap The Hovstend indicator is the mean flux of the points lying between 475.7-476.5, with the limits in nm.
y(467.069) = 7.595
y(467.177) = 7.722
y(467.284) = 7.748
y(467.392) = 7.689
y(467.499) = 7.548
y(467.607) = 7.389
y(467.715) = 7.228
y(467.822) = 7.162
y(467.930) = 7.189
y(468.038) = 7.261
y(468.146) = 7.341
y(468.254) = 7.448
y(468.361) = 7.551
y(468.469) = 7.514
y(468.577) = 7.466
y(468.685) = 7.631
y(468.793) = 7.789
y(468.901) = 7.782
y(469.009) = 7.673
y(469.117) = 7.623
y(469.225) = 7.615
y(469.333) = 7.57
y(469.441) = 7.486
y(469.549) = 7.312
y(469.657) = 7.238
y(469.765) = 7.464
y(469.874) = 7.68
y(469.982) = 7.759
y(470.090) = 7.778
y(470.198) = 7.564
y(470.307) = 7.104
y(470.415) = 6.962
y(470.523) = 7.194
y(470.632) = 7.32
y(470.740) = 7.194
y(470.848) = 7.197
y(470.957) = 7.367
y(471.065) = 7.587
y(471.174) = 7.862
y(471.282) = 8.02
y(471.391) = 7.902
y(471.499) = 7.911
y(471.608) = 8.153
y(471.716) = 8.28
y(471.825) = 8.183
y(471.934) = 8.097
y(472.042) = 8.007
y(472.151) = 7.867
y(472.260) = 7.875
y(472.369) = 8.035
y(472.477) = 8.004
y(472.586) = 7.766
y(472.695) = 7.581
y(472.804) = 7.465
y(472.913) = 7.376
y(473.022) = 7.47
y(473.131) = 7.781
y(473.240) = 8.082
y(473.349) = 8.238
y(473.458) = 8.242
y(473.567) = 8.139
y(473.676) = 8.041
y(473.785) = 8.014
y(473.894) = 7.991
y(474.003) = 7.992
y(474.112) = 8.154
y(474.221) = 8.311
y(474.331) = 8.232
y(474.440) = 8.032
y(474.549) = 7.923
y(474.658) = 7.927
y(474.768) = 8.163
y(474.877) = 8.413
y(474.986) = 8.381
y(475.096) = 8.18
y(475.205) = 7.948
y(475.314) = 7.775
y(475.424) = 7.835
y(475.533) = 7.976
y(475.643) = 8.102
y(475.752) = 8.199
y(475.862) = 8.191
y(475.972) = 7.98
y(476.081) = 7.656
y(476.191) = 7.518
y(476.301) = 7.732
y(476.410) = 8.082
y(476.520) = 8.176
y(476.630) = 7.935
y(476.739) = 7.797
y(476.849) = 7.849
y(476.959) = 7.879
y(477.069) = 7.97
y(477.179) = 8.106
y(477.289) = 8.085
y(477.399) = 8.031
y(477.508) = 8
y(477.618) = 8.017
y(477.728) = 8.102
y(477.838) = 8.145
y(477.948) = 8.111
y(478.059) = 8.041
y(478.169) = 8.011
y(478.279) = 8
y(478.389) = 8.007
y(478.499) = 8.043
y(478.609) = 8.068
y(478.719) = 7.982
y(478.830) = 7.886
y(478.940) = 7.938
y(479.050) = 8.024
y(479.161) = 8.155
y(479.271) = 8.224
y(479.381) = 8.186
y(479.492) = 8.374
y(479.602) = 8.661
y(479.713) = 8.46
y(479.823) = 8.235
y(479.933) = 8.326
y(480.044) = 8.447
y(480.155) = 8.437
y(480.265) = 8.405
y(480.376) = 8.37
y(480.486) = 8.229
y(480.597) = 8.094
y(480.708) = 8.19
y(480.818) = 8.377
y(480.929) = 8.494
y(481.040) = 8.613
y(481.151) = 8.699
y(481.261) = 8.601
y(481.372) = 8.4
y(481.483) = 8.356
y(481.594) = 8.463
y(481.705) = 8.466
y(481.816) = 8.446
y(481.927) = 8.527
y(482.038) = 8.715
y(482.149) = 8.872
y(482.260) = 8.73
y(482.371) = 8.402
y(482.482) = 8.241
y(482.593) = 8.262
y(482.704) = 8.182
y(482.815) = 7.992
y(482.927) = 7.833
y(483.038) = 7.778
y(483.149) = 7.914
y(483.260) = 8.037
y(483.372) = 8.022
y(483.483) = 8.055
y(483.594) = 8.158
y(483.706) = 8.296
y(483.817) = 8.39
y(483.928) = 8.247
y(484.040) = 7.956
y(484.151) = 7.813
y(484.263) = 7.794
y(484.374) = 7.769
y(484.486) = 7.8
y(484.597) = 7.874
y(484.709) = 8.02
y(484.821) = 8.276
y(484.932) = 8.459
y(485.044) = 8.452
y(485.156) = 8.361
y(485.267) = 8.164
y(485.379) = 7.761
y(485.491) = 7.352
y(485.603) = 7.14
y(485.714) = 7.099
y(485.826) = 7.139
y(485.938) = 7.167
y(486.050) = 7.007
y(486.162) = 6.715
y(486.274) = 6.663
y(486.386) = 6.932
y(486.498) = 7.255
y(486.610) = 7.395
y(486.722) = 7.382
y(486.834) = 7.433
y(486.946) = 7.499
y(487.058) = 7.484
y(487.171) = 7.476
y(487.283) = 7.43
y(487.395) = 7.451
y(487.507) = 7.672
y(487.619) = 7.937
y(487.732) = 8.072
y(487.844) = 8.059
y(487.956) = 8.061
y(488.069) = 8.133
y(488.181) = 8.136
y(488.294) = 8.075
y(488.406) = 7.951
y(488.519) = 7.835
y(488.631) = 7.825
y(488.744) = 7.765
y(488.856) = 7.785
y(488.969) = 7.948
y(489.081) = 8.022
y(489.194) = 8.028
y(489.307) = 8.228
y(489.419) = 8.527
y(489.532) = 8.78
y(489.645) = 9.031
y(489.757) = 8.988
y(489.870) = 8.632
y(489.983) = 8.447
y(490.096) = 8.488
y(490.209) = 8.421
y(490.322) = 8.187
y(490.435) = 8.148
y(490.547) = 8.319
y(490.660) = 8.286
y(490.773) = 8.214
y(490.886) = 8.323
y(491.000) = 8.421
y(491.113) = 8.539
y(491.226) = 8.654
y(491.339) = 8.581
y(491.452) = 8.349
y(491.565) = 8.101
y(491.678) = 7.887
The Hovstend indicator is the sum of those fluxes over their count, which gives 7.91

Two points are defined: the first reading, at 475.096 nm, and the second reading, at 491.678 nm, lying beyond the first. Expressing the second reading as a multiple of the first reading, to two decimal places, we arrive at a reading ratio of 0.96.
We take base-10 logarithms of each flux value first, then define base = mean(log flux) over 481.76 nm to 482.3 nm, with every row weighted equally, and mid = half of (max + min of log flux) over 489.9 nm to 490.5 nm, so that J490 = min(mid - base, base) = -0.017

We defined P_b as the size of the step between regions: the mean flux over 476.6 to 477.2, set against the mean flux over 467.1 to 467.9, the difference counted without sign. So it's 0.42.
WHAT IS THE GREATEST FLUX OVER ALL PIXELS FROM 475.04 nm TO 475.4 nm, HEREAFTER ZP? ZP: 8.18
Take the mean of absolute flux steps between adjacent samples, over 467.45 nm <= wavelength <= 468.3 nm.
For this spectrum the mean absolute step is 0.10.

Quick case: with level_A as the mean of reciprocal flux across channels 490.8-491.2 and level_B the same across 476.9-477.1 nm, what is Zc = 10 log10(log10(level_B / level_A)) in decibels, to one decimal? -15.7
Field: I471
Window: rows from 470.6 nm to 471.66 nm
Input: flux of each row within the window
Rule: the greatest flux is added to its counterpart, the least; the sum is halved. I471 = 7.67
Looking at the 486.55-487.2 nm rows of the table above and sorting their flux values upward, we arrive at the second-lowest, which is 7.395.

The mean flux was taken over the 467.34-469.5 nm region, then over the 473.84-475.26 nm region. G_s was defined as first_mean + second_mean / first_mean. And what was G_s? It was 8.6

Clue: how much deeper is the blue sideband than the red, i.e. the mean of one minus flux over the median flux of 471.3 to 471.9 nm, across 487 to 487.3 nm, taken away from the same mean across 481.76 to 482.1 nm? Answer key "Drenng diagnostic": -0.13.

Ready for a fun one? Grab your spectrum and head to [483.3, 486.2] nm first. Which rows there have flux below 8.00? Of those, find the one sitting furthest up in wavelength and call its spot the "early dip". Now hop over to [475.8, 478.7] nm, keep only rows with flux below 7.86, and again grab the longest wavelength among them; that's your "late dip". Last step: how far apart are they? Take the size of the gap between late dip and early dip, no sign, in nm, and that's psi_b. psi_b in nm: 9.31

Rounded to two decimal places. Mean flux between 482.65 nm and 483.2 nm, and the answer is 7.94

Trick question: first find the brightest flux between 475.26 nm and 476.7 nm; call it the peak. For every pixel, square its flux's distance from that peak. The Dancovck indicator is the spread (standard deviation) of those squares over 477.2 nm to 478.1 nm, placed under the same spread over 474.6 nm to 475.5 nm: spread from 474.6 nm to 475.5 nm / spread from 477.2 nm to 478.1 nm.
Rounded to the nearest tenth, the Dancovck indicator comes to 4.7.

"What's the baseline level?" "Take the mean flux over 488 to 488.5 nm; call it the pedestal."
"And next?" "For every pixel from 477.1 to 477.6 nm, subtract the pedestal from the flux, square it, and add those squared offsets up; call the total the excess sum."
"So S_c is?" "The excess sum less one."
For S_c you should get -0.99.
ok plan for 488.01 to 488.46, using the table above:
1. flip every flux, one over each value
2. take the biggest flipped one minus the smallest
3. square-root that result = 0.053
